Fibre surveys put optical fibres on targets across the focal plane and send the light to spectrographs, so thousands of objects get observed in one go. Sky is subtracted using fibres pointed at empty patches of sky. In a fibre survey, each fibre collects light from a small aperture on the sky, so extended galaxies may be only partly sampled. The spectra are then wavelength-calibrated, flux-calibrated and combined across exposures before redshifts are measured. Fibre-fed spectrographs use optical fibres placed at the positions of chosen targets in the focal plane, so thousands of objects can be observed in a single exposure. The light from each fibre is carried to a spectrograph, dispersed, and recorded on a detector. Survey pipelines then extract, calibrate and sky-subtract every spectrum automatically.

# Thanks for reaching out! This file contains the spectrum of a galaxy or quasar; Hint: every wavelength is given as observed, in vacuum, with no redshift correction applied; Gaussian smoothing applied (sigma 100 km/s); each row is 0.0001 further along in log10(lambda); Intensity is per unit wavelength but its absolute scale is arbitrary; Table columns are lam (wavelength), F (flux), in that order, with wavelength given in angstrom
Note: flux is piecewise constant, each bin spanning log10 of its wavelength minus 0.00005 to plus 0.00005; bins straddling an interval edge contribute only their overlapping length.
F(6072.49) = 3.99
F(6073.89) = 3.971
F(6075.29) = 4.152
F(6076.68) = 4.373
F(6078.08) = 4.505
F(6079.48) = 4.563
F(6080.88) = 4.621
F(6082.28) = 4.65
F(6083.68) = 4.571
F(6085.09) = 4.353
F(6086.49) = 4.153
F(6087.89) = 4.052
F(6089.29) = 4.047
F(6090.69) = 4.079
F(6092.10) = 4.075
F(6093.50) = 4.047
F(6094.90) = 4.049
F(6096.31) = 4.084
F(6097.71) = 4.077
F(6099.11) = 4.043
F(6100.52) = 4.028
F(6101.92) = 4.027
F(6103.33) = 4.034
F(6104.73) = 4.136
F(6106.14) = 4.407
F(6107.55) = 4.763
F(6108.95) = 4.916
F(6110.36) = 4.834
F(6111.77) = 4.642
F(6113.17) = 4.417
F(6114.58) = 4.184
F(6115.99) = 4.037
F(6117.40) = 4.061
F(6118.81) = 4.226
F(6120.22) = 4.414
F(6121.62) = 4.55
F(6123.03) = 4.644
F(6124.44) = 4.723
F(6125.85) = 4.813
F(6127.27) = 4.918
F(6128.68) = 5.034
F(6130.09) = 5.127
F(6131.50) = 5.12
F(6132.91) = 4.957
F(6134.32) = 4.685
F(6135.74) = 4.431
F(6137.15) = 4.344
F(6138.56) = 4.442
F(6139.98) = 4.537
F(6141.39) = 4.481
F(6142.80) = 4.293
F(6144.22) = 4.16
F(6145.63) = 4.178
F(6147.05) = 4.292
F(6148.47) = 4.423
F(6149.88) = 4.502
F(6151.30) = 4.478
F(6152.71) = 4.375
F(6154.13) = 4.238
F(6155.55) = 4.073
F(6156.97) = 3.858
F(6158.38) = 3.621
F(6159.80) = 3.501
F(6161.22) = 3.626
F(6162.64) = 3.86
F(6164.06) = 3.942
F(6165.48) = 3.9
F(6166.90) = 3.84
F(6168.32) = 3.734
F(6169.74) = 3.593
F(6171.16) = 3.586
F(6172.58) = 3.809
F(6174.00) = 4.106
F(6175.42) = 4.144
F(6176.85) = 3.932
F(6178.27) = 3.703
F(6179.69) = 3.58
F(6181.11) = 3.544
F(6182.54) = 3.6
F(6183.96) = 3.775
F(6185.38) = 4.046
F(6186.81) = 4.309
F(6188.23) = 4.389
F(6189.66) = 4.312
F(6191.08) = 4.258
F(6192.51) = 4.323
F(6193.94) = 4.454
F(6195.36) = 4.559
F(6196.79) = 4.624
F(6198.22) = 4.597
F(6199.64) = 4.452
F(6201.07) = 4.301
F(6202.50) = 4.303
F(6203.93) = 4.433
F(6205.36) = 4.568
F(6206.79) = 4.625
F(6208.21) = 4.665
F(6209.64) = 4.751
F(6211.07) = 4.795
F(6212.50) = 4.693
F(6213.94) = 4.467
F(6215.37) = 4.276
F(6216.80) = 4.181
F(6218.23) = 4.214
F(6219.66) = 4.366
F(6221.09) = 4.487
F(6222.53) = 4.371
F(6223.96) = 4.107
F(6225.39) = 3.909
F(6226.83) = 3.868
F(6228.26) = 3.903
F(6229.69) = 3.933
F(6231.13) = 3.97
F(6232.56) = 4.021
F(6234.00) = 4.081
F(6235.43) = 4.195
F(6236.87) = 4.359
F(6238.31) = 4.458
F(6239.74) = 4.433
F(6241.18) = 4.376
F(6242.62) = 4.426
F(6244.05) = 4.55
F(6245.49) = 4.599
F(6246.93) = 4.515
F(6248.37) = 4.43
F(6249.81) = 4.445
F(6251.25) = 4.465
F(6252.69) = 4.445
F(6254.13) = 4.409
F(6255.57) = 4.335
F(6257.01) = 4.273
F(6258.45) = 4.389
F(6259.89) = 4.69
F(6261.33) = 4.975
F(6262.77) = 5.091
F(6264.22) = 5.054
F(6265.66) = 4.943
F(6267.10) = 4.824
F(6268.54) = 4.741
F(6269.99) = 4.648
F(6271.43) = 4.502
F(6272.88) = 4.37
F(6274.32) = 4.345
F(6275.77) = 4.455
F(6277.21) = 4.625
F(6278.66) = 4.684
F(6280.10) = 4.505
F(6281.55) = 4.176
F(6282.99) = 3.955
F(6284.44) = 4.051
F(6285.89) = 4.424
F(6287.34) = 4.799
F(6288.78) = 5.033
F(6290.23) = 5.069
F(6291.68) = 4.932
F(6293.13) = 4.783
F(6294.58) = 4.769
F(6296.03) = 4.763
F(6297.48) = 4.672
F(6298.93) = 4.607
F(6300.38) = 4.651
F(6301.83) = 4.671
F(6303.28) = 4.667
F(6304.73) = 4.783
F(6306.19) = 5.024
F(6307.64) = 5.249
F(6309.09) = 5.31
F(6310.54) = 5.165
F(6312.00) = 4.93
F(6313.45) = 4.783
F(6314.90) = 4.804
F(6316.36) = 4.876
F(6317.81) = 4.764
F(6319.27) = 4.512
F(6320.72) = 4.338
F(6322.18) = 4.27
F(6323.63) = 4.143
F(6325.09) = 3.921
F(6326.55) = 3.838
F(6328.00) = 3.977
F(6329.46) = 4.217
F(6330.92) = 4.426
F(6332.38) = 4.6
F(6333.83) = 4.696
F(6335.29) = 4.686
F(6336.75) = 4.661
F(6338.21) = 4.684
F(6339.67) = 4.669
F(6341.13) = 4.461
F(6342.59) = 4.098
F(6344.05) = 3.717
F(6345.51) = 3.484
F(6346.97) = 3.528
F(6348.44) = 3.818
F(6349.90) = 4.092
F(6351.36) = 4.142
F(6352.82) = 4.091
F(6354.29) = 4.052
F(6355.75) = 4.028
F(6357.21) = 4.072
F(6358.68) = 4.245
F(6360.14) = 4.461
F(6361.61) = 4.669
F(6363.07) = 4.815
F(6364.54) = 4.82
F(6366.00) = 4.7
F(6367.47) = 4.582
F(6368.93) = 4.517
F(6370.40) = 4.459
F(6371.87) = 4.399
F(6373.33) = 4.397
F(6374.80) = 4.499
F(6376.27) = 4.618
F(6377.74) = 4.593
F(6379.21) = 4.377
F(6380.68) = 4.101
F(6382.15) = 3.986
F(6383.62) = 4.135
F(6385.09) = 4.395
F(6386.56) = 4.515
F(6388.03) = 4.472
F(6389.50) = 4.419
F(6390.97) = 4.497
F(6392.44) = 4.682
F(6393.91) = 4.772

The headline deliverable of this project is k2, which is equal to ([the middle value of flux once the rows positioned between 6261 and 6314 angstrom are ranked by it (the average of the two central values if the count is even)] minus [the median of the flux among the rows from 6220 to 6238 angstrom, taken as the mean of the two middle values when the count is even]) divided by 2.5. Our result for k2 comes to 0.28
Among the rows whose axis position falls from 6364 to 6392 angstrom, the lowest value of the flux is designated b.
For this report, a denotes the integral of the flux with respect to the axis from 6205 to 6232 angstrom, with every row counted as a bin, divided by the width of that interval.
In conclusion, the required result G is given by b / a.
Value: 0.92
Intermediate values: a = 4.32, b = 3.986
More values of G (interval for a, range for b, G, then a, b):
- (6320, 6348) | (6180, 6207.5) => 0.84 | 4.23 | 3.544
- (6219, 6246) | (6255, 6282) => 0.99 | 4.23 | 4.176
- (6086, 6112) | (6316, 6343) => 0.91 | 4.23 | 3.838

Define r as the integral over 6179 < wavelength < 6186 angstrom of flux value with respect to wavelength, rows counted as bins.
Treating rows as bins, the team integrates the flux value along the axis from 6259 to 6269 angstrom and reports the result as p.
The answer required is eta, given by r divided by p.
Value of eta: 0.5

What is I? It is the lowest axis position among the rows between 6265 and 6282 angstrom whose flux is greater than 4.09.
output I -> 6265.66 angstrom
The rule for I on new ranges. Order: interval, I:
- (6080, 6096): 6080.88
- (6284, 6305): 6285.89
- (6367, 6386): 6367.47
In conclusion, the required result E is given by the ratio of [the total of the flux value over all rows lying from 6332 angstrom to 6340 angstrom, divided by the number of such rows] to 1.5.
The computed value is 3.11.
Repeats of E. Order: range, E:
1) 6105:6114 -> 3.11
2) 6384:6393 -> 3.00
